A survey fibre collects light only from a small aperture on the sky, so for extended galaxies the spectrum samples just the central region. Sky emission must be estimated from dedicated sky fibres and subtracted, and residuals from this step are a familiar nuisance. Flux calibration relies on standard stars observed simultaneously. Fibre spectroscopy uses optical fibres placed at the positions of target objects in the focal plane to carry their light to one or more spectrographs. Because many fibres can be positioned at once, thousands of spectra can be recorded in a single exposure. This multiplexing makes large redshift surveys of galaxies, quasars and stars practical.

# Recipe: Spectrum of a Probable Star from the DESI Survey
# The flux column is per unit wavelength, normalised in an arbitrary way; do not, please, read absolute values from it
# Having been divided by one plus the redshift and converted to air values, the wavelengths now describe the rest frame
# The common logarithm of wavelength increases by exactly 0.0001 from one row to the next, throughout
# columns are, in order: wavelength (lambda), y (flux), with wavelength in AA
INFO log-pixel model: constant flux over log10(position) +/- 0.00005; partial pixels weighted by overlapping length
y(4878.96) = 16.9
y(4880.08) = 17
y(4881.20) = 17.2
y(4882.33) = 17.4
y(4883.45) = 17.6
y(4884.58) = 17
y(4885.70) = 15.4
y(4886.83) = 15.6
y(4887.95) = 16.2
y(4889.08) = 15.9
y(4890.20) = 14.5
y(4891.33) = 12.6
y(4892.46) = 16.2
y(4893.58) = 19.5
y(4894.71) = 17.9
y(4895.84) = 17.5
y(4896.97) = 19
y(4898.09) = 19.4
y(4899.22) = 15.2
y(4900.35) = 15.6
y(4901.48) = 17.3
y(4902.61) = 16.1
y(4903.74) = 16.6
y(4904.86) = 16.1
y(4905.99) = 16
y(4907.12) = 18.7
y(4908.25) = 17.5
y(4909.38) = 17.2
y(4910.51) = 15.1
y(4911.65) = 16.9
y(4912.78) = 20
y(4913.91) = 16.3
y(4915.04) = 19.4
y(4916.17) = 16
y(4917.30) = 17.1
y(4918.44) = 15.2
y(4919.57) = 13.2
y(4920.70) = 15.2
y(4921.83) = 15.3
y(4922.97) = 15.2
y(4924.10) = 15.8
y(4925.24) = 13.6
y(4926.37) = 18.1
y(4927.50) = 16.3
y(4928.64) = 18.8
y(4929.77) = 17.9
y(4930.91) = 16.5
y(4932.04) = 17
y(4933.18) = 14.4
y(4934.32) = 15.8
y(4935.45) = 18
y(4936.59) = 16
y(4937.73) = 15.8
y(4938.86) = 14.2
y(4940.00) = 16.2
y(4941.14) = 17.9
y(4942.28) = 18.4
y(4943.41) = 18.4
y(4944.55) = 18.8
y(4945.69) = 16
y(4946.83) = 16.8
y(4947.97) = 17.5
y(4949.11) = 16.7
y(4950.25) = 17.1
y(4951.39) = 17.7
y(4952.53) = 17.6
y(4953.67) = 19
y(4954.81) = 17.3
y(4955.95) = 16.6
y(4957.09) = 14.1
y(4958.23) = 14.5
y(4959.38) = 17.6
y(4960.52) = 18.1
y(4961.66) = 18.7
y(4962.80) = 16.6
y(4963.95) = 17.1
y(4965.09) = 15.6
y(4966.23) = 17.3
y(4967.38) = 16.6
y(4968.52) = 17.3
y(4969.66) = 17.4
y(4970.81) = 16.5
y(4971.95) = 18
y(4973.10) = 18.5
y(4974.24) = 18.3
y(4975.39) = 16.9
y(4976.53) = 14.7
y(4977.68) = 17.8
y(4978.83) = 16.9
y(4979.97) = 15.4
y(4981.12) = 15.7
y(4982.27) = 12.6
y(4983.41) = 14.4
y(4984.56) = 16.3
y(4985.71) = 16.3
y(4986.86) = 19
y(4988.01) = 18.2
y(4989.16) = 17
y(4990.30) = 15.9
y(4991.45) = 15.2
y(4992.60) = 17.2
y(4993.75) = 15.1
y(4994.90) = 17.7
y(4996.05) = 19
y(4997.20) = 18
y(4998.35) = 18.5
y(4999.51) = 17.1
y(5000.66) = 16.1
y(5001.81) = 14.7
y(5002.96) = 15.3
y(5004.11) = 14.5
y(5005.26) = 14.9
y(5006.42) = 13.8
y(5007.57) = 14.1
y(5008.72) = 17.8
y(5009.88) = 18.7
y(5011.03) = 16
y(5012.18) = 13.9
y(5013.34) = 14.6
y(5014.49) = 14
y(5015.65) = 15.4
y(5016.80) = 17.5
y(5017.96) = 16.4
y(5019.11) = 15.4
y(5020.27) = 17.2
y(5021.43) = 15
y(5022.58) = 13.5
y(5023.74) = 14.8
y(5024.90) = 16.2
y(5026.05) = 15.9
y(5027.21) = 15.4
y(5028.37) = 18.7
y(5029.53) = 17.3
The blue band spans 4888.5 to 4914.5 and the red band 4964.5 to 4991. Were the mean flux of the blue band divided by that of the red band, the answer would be 1.01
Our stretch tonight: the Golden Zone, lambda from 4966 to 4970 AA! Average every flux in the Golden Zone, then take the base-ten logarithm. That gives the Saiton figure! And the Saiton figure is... 1.23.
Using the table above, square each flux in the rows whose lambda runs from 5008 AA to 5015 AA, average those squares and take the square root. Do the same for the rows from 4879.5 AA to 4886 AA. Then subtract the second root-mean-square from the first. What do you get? -1.0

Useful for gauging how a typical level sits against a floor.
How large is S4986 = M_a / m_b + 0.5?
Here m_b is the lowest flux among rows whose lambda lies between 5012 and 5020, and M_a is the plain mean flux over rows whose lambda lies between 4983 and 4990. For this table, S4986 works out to 1.71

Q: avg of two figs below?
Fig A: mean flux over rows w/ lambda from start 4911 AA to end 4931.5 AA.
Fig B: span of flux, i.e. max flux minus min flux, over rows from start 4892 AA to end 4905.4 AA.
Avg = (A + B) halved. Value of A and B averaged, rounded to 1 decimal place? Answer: 10.4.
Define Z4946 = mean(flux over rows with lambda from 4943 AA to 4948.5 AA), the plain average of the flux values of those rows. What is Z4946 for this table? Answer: 17.5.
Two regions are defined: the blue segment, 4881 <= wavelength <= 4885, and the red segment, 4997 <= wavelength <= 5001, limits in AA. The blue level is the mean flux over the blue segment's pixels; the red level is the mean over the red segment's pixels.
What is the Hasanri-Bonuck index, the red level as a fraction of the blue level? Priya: 1.01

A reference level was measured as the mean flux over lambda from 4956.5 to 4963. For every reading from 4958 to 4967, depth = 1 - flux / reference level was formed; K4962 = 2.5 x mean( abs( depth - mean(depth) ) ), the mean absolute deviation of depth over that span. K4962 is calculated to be 0.15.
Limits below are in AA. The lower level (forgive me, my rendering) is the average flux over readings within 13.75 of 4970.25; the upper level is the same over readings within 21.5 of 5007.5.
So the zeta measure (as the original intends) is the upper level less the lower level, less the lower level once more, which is -16.9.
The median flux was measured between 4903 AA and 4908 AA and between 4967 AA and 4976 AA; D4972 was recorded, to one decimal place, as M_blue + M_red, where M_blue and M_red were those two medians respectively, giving 33.7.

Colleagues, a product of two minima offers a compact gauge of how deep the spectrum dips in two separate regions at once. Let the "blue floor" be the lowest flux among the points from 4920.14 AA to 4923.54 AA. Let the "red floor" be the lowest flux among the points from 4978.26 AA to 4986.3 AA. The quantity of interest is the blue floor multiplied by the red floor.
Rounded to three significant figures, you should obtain 192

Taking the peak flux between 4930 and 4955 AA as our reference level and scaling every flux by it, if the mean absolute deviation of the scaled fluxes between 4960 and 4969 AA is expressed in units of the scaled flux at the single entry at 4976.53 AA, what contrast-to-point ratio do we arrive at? 0.047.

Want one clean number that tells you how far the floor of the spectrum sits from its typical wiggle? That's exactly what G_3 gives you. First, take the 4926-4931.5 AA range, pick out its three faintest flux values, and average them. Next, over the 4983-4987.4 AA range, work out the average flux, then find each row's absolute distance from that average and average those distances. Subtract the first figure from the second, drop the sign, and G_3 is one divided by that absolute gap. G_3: 0.064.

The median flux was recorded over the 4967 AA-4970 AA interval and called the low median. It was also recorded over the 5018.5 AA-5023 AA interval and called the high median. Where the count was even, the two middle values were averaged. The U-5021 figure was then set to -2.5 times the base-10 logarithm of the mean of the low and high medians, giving -3.03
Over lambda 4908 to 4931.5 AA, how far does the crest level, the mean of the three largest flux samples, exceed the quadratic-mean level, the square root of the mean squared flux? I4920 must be 2.81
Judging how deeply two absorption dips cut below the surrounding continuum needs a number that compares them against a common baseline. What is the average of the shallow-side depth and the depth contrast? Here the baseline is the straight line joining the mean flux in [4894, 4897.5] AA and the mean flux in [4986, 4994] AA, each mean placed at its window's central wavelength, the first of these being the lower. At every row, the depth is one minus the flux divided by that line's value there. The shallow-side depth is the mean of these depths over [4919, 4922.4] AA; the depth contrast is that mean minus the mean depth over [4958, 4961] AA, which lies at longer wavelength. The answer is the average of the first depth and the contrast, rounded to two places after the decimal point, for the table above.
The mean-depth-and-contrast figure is 0.17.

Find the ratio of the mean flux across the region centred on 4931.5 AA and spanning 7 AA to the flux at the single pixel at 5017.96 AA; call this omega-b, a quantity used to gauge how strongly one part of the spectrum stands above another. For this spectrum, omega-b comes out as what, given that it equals 1.02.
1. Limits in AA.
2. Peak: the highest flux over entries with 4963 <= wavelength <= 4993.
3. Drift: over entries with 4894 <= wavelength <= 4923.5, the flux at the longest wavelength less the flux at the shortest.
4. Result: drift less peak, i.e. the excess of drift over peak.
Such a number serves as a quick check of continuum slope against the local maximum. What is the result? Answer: -21.7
